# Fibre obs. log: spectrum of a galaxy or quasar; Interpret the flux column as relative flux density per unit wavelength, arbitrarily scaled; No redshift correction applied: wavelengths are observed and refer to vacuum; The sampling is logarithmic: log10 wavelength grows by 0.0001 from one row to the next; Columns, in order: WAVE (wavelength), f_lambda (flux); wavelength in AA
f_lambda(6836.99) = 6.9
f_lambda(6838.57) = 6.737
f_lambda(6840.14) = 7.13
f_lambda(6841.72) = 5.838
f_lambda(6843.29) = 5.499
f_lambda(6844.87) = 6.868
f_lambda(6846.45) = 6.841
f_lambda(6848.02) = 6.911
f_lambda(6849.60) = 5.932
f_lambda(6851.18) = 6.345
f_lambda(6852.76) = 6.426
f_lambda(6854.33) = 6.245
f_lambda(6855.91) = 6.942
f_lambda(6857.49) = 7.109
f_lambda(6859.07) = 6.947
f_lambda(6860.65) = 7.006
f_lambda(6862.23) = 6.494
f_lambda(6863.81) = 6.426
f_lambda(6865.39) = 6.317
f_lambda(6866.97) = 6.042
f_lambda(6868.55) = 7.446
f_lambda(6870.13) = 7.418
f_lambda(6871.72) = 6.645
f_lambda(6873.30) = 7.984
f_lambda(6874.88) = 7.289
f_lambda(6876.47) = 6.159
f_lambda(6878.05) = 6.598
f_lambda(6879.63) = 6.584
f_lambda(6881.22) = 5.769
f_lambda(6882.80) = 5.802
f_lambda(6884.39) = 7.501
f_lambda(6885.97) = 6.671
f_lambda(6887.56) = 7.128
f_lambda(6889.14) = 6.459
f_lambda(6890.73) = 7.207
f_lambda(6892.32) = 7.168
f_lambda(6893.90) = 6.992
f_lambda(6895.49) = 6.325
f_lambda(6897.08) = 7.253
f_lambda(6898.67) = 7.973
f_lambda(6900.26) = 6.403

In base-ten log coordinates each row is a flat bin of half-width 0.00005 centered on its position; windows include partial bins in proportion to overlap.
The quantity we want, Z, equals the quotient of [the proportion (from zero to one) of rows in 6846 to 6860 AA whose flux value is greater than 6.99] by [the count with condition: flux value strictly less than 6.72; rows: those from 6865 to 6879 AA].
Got 0.02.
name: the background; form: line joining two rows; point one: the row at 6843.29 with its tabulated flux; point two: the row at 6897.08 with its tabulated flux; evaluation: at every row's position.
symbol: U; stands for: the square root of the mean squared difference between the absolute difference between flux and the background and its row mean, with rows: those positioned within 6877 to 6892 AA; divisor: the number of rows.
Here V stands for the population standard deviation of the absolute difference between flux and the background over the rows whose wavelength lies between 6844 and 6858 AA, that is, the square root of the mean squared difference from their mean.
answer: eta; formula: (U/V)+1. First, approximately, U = 0.35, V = 0.39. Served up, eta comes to 1.89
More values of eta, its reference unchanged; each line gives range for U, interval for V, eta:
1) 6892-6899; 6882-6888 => 2.06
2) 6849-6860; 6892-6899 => 1.90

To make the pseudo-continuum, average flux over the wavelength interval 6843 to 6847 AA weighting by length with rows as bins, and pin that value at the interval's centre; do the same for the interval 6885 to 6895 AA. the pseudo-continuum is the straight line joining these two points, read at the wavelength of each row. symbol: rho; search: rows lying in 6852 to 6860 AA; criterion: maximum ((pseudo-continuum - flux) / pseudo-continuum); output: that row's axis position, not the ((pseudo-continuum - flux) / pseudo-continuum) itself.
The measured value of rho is 6854.33 AA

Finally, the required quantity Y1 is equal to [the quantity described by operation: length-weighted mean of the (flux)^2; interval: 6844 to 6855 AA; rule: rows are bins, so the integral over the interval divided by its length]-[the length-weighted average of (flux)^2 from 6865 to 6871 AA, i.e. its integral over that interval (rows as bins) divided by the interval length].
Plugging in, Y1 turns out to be -4.7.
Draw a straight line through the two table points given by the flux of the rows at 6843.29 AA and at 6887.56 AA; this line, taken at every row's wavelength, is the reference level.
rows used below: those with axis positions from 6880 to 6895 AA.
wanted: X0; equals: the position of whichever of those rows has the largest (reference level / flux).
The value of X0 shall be 6882.80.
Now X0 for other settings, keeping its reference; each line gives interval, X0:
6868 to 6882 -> 6881.22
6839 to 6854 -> 6843.29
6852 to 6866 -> 6865.39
